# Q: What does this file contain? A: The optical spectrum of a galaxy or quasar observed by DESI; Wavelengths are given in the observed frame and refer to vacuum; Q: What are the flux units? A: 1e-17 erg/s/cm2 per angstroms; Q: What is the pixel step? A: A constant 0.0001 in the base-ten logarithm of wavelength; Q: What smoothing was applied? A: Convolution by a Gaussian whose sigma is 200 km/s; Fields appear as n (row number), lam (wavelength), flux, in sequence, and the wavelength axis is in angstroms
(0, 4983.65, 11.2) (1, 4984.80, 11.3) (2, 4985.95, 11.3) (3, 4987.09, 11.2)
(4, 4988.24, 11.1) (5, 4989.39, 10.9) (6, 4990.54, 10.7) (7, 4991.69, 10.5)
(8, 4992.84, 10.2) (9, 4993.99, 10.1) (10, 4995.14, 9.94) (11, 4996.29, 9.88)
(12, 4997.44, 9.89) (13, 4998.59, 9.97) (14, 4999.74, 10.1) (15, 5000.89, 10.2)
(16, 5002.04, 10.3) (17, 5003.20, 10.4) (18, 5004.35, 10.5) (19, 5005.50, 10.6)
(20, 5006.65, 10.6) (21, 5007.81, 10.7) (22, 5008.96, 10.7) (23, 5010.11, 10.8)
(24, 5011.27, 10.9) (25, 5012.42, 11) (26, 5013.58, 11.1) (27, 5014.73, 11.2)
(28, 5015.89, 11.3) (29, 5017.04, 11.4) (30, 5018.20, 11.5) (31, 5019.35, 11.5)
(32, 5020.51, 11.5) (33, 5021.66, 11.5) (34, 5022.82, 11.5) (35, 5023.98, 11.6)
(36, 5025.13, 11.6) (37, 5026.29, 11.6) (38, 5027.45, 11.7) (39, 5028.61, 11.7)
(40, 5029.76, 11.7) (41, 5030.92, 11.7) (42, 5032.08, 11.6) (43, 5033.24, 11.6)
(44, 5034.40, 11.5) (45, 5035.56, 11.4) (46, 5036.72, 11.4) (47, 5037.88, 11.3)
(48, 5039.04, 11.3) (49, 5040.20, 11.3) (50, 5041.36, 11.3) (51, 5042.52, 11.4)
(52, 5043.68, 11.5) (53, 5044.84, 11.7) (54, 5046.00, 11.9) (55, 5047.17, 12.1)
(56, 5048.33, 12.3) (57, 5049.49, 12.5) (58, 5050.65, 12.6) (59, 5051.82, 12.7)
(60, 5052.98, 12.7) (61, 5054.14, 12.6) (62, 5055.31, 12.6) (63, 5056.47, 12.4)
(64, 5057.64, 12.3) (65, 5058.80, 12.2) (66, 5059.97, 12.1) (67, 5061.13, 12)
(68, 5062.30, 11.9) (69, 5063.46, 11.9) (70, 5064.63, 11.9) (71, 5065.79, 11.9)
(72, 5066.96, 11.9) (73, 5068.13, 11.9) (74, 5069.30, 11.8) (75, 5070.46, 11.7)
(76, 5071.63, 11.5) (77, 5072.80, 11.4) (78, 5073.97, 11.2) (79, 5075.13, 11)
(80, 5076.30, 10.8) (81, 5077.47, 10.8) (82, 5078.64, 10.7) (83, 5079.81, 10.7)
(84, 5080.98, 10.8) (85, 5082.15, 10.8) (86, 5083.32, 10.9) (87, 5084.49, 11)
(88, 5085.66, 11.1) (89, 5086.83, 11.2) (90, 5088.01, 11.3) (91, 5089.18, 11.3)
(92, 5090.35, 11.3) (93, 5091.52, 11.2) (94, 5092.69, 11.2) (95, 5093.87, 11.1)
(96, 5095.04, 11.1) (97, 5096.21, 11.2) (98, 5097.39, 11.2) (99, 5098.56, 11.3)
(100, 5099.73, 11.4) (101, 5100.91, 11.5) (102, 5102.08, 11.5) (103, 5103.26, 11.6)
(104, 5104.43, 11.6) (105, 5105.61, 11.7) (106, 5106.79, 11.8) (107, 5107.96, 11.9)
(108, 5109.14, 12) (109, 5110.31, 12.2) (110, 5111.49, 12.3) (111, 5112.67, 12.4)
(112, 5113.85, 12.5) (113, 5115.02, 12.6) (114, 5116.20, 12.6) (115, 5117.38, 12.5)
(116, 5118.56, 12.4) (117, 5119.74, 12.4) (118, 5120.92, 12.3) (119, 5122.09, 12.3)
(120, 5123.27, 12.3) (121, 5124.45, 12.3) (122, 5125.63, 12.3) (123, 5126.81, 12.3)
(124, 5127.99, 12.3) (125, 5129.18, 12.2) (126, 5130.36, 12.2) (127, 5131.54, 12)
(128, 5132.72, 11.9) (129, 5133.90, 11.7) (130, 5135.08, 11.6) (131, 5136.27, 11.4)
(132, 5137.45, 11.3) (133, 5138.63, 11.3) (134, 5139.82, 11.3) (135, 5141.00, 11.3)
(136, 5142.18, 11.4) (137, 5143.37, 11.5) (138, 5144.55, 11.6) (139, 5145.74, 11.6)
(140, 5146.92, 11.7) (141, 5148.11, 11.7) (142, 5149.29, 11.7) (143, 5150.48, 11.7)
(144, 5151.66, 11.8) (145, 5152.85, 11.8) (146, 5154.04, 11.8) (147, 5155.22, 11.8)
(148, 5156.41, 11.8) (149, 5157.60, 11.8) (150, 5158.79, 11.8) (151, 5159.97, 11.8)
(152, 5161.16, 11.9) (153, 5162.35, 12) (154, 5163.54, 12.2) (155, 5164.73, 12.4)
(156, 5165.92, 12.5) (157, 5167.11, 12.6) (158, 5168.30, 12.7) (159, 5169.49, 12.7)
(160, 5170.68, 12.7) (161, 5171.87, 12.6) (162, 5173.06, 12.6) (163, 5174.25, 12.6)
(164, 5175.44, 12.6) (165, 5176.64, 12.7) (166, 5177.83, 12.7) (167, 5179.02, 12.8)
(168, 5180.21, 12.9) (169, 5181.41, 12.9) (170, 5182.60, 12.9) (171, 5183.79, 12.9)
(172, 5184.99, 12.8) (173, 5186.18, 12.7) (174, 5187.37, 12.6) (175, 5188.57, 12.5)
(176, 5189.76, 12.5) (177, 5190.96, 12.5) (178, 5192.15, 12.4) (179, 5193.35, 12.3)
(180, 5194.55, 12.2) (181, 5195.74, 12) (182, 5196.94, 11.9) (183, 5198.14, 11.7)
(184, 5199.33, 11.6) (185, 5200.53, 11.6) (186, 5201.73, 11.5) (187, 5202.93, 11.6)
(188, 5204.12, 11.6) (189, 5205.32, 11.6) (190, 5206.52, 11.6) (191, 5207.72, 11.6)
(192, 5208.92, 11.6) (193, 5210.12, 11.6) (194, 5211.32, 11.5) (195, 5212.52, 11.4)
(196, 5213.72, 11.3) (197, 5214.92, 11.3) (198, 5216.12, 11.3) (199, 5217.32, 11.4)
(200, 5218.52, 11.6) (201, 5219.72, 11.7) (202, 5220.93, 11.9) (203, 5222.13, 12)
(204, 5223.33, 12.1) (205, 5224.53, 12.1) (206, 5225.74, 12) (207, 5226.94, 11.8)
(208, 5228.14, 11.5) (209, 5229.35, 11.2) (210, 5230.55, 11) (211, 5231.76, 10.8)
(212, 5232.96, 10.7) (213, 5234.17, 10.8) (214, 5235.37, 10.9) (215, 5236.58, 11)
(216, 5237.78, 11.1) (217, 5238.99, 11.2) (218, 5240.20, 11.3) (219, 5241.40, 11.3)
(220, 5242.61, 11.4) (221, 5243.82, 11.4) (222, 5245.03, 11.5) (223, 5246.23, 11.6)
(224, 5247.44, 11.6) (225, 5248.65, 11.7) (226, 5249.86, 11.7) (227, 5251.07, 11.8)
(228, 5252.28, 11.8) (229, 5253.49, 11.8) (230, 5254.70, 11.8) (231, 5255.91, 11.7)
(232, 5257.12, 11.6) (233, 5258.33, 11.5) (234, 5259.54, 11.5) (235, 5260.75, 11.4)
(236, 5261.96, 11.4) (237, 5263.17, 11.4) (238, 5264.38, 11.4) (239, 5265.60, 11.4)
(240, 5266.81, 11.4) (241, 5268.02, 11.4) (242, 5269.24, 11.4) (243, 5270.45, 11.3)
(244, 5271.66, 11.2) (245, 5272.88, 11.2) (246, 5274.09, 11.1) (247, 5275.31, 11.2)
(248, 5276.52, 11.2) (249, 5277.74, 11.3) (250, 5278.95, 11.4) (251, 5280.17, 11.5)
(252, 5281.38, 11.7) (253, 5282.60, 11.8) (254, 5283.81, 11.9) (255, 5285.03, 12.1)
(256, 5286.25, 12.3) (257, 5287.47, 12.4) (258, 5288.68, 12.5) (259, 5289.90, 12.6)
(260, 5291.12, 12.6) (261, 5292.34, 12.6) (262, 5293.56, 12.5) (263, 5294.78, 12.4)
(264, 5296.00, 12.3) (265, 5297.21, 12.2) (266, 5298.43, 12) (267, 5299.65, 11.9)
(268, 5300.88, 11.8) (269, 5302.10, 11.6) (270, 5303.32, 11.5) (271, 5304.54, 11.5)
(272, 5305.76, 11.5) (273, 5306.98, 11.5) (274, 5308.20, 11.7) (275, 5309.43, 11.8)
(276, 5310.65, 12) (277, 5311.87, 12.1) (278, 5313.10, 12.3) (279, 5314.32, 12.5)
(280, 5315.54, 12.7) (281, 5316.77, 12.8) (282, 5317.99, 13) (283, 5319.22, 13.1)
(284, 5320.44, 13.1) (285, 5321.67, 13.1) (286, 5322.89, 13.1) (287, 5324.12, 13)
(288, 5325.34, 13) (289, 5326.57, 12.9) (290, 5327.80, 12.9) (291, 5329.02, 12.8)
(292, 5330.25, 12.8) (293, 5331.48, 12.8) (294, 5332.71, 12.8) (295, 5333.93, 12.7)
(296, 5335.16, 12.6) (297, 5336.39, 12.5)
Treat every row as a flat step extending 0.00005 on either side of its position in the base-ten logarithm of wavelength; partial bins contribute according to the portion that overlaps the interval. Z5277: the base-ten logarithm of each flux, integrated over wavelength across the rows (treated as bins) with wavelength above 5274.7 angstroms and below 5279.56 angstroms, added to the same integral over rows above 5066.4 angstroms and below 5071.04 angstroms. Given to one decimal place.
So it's 10.1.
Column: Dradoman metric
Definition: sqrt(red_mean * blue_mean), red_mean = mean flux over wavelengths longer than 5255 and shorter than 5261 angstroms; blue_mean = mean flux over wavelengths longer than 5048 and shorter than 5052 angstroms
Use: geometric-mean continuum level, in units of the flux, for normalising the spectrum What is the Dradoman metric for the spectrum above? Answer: 12.0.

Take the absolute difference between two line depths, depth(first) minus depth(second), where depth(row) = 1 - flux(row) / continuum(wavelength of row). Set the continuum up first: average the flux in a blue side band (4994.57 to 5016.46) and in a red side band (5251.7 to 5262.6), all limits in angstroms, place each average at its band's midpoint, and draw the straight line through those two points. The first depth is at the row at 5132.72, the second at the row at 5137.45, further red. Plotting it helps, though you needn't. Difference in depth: 0.056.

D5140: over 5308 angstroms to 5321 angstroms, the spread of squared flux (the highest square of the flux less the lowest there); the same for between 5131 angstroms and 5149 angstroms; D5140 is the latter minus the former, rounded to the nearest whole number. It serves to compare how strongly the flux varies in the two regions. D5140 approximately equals -18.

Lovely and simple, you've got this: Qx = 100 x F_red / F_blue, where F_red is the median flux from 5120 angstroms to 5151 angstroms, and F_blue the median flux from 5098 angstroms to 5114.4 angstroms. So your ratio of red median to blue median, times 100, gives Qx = 100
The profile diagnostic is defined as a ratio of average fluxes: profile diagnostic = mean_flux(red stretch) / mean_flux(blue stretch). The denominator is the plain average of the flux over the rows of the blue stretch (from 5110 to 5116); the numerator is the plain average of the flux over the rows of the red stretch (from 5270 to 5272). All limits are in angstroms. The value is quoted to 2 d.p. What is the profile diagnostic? 0.91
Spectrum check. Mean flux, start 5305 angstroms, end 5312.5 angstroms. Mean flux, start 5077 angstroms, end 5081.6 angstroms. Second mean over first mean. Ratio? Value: 0.914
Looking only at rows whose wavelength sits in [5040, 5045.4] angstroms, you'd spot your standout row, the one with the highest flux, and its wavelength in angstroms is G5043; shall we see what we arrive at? 5044.84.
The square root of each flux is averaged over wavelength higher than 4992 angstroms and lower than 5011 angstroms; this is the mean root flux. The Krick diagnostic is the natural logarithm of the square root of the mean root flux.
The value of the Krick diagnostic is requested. 0.583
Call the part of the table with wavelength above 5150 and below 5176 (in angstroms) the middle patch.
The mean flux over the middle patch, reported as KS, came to 12.2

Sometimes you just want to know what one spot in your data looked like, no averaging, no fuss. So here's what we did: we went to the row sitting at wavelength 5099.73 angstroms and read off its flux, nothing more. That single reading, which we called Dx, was 11.4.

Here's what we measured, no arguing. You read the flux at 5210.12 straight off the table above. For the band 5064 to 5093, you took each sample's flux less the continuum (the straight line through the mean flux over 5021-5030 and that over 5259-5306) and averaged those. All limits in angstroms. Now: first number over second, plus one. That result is -29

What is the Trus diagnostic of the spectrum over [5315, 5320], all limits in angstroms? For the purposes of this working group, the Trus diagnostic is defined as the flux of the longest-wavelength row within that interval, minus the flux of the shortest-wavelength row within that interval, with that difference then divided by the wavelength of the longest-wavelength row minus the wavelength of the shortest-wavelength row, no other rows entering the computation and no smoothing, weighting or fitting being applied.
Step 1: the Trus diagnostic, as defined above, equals 0.11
